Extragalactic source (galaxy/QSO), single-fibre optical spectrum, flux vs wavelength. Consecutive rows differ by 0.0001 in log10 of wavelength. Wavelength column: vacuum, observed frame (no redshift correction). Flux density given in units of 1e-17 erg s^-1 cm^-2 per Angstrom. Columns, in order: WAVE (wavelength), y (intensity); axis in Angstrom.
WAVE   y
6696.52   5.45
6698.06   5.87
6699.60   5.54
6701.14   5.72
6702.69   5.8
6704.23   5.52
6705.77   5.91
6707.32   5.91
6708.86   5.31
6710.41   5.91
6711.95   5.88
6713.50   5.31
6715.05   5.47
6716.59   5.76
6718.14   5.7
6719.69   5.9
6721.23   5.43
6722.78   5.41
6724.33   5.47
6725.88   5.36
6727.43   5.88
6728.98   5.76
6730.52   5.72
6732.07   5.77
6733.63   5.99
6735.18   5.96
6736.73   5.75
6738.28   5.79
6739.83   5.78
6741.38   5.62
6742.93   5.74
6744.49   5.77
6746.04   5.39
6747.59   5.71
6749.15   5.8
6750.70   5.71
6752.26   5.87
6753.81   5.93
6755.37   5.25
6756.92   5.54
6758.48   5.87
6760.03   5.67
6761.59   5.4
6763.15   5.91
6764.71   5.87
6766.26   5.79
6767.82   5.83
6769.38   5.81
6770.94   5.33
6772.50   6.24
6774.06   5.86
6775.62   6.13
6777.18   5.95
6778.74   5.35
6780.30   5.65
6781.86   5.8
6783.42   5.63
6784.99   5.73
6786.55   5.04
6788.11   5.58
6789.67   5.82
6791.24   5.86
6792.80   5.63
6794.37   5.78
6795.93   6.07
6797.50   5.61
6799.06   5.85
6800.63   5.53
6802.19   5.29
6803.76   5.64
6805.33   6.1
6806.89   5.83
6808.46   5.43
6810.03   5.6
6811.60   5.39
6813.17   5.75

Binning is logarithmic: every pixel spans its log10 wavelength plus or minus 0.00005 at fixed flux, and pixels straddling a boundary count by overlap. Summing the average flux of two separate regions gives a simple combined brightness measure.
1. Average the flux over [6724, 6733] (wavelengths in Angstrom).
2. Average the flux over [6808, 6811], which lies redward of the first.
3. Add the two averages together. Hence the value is 11.2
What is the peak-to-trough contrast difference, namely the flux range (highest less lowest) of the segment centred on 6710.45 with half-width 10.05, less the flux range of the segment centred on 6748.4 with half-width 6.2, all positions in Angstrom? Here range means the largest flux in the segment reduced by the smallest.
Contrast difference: 0.1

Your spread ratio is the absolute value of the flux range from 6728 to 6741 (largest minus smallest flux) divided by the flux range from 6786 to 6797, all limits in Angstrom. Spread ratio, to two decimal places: 0.26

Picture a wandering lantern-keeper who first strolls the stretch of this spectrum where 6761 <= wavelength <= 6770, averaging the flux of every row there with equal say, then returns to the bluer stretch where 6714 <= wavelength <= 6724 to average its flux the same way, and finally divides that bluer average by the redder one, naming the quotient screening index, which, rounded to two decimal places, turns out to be 0.97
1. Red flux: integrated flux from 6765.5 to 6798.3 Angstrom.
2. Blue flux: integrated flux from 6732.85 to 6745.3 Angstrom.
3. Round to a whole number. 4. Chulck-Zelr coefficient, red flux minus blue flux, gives 116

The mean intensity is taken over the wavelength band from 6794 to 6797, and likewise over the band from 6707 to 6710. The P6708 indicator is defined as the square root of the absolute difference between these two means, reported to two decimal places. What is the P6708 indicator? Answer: 0.56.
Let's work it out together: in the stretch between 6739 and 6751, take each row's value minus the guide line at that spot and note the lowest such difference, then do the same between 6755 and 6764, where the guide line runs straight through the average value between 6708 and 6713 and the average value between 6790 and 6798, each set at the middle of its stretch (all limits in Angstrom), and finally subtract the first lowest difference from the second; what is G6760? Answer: -0.15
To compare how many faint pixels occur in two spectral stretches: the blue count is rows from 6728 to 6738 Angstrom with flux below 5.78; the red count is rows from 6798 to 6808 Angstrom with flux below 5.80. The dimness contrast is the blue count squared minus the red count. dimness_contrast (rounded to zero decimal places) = 13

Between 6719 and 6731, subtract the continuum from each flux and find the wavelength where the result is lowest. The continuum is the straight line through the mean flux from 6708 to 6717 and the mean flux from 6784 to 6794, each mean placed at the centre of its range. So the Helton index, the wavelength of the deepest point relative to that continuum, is 6725.88 Angstrom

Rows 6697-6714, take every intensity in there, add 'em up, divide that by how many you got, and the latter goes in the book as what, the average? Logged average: 5.70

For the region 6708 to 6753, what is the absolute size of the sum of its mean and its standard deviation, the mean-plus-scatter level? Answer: 5.89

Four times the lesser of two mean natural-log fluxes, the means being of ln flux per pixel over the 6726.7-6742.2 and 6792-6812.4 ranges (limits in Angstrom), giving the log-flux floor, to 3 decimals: 6.939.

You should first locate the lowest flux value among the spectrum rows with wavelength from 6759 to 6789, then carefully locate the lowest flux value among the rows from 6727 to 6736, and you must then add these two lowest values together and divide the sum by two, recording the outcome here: 5.38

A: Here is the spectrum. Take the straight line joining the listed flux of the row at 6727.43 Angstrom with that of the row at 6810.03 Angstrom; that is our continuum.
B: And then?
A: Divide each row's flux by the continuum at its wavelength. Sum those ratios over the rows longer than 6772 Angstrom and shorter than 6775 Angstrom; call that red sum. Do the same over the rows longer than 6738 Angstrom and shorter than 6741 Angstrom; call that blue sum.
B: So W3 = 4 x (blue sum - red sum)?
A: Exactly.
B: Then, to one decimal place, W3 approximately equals -0.5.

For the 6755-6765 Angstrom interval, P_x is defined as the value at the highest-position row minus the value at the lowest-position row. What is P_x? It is 0.6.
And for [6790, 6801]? -0.3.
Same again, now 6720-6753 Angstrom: 0.4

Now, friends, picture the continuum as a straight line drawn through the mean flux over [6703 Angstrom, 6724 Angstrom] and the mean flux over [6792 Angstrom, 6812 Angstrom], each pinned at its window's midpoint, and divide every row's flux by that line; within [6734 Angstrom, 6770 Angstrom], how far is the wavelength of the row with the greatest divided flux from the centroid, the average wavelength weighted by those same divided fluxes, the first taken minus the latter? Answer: -17.1 Angstrom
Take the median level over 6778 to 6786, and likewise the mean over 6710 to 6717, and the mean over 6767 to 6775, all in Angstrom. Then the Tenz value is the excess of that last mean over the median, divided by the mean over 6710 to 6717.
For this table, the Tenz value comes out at 0.029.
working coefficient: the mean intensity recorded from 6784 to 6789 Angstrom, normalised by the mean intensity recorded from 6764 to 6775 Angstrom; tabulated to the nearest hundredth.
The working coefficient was 0.94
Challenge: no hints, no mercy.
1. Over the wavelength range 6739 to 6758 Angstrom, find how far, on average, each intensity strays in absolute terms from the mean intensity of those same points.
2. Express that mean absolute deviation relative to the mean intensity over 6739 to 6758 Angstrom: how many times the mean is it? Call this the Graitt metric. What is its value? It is 0.027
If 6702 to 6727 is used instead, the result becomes 0.039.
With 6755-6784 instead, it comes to 0.037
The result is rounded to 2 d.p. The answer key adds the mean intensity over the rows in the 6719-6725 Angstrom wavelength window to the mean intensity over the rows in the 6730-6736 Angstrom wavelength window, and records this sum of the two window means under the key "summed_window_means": 11.41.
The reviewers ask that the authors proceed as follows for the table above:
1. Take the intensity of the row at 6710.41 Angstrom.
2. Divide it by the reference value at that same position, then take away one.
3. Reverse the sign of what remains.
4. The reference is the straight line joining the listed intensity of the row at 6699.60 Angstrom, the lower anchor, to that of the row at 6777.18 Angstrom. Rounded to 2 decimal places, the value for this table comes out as -0.06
